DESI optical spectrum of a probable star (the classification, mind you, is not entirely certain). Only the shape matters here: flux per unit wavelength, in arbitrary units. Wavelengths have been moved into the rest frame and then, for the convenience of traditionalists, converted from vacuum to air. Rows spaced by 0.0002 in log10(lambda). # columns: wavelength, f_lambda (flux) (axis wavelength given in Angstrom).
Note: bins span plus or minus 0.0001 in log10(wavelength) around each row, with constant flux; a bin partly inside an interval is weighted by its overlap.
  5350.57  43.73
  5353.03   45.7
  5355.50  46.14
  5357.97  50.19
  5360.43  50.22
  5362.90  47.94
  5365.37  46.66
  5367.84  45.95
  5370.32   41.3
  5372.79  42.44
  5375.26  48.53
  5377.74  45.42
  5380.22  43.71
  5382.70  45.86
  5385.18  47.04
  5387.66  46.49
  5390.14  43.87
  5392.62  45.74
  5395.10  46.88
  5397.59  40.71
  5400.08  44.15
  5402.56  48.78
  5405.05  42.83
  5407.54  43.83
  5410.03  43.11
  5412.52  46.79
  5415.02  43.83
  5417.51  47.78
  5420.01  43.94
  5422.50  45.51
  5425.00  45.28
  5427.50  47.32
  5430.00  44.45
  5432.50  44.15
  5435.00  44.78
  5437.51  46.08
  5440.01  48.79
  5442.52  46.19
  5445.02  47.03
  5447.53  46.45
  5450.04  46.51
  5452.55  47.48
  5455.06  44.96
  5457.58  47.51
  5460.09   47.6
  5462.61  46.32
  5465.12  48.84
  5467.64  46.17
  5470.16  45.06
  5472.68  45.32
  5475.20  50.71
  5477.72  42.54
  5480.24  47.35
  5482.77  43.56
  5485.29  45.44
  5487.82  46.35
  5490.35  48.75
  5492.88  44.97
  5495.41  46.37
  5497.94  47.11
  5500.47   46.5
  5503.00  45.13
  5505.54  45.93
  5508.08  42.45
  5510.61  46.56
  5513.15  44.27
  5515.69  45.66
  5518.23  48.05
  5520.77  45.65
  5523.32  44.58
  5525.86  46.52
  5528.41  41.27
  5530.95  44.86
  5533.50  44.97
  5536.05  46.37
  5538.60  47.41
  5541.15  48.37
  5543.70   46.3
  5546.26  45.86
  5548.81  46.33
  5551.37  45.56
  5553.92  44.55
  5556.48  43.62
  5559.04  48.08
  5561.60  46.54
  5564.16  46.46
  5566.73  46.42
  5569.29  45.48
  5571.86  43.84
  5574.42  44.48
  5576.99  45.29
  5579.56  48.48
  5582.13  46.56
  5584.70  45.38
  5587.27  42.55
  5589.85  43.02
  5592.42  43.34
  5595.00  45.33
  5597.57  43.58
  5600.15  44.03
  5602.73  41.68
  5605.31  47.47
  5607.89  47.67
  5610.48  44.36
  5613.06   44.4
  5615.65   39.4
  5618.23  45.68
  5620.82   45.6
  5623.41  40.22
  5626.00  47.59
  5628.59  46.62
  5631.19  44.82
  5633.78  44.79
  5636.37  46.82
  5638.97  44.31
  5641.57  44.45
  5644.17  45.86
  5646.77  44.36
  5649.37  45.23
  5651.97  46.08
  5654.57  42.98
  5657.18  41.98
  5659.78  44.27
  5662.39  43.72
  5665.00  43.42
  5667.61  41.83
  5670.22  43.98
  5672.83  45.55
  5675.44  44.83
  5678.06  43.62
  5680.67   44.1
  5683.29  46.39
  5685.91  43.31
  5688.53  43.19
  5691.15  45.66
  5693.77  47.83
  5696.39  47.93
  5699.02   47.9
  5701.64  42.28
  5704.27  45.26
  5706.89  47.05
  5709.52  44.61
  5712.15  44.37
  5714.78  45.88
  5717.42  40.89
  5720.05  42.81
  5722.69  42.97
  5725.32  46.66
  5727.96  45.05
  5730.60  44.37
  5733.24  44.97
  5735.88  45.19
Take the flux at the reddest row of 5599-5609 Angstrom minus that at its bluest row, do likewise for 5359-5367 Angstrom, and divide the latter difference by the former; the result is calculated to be -1.0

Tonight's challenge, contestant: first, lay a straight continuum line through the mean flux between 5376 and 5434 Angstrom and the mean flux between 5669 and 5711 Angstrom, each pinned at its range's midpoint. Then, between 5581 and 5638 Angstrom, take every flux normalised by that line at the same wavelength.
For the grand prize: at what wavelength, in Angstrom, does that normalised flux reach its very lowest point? 5615.65 Angstrom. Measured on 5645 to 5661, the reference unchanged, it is 5657.18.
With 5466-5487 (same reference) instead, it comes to 5477.72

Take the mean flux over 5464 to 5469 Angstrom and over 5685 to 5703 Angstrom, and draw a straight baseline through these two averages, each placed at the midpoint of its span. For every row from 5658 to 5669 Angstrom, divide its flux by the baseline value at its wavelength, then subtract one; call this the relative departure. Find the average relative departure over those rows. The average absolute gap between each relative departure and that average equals 0.016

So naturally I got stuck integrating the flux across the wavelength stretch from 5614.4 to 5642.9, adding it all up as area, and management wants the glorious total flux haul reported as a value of 1271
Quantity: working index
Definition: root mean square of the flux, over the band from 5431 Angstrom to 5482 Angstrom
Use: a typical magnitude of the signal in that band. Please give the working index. 46.5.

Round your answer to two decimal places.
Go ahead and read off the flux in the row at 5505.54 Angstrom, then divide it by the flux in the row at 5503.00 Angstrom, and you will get 1.02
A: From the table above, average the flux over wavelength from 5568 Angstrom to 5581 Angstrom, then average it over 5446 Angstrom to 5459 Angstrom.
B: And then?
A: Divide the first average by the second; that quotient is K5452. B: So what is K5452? 0.98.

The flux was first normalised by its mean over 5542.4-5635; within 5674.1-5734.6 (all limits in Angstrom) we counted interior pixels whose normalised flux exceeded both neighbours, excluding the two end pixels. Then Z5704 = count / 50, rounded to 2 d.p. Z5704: 0.10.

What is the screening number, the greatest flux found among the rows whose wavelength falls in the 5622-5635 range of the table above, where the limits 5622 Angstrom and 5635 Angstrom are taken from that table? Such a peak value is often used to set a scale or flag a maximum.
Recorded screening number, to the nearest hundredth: 47.59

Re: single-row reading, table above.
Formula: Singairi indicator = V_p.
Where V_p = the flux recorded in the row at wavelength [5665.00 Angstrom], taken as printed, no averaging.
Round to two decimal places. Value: 43.42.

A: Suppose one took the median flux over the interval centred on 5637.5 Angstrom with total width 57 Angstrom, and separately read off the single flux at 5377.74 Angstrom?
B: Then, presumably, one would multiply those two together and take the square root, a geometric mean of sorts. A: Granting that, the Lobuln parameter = 44.9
